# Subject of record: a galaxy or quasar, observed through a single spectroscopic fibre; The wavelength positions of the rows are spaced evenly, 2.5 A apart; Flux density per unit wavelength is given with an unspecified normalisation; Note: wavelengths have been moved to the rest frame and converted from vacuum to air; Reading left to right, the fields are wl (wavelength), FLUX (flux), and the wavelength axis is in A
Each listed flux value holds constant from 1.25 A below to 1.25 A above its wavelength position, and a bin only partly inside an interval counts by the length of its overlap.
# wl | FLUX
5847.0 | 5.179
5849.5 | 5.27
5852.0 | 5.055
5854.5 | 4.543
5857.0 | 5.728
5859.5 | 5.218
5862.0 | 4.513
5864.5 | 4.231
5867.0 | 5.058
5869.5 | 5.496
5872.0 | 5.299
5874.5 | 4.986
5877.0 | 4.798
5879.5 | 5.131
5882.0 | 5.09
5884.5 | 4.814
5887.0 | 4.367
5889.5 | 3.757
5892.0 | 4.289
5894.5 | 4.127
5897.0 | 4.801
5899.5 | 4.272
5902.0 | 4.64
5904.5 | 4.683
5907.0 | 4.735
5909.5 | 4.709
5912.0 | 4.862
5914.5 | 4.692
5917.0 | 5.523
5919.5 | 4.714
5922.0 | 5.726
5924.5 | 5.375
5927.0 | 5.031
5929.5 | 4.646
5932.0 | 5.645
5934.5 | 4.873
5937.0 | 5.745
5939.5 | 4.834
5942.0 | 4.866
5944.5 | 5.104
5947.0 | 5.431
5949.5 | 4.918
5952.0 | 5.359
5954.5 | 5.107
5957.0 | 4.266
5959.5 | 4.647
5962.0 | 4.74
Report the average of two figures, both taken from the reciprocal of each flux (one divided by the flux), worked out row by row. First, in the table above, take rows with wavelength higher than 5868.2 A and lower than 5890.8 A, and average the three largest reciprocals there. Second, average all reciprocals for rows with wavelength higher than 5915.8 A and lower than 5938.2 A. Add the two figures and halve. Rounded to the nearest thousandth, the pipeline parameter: 0.213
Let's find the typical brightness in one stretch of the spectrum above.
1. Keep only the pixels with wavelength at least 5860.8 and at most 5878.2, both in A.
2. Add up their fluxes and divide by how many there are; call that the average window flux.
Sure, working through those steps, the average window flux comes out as 4.91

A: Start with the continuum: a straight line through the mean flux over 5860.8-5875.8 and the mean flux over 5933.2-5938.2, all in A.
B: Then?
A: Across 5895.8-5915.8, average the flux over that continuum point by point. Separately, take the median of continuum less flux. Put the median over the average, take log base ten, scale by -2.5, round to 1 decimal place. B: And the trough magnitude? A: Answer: 0.8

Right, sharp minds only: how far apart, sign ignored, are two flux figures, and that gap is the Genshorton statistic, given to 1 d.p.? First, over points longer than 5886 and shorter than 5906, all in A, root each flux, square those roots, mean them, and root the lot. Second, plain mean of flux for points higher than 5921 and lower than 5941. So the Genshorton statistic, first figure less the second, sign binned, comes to 3.1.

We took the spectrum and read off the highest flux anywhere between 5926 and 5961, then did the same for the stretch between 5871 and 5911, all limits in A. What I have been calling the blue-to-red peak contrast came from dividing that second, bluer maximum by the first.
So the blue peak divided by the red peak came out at 0.92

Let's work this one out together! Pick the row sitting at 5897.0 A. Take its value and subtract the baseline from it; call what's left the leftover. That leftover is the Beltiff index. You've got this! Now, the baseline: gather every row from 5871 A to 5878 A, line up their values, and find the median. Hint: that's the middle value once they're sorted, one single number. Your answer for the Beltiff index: -0.2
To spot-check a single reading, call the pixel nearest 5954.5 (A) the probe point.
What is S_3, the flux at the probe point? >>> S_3 5.107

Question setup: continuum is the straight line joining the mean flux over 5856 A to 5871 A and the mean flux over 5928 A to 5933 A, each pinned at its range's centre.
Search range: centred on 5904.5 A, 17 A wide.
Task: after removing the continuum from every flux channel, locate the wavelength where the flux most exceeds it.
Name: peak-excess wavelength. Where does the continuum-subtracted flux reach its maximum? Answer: 5912.0 A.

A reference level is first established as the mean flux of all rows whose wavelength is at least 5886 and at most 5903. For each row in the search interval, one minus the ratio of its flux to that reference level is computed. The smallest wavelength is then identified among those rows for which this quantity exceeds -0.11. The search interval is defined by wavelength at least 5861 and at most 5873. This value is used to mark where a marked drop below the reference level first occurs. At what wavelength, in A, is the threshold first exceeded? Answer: 5862.0 A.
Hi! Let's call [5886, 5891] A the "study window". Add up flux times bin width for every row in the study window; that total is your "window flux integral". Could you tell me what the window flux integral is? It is 20.3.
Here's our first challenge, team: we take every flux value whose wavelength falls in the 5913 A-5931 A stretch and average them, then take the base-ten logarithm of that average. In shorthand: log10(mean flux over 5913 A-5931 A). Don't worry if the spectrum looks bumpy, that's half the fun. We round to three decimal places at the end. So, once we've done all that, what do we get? 0.708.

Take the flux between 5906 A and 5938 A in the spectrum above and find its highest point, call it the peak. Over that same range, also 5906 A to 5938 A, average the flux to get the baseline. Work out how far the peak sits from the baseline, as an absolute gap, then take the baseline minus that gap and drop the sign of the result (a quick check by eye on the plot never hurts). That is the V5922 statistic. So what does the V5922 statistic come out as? 4.45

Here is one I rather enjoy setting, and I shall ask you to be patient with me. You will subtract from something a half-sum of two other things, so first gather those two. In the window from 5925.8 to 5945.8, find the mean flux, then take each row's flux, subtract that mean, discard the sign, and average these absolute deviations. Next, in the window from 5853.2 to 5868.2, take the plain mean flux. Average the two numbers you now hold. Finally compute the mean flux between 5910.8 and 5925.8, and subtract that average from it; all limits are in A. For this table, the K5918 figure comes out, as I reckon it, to 2.56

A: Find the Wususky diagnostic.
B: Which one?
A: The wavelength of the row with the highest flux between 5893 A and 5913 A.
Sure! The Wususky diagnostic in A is 5912.0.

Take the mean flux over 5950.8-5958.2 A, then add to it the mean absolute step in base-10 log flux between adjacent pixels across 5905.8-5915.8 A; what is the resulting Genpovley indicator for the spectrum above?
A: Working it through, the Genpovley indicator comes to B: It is 4.9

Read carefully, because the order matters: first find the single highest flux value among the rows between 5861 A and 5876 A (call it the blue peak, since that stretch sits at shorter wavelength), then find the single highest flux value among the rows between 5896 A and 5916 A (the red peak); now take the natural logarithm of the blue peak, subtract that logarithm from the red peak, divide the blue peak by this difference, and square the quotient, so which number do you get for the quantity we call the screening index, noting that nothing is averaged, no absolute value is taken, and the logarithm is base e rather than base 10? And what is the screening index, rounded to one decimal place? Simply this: 3.0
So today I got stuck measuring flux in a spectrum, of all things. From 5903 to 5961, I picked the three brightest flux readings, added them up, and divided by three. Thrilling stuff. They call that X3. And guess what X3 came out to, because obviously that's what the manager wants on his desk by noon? 5.71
